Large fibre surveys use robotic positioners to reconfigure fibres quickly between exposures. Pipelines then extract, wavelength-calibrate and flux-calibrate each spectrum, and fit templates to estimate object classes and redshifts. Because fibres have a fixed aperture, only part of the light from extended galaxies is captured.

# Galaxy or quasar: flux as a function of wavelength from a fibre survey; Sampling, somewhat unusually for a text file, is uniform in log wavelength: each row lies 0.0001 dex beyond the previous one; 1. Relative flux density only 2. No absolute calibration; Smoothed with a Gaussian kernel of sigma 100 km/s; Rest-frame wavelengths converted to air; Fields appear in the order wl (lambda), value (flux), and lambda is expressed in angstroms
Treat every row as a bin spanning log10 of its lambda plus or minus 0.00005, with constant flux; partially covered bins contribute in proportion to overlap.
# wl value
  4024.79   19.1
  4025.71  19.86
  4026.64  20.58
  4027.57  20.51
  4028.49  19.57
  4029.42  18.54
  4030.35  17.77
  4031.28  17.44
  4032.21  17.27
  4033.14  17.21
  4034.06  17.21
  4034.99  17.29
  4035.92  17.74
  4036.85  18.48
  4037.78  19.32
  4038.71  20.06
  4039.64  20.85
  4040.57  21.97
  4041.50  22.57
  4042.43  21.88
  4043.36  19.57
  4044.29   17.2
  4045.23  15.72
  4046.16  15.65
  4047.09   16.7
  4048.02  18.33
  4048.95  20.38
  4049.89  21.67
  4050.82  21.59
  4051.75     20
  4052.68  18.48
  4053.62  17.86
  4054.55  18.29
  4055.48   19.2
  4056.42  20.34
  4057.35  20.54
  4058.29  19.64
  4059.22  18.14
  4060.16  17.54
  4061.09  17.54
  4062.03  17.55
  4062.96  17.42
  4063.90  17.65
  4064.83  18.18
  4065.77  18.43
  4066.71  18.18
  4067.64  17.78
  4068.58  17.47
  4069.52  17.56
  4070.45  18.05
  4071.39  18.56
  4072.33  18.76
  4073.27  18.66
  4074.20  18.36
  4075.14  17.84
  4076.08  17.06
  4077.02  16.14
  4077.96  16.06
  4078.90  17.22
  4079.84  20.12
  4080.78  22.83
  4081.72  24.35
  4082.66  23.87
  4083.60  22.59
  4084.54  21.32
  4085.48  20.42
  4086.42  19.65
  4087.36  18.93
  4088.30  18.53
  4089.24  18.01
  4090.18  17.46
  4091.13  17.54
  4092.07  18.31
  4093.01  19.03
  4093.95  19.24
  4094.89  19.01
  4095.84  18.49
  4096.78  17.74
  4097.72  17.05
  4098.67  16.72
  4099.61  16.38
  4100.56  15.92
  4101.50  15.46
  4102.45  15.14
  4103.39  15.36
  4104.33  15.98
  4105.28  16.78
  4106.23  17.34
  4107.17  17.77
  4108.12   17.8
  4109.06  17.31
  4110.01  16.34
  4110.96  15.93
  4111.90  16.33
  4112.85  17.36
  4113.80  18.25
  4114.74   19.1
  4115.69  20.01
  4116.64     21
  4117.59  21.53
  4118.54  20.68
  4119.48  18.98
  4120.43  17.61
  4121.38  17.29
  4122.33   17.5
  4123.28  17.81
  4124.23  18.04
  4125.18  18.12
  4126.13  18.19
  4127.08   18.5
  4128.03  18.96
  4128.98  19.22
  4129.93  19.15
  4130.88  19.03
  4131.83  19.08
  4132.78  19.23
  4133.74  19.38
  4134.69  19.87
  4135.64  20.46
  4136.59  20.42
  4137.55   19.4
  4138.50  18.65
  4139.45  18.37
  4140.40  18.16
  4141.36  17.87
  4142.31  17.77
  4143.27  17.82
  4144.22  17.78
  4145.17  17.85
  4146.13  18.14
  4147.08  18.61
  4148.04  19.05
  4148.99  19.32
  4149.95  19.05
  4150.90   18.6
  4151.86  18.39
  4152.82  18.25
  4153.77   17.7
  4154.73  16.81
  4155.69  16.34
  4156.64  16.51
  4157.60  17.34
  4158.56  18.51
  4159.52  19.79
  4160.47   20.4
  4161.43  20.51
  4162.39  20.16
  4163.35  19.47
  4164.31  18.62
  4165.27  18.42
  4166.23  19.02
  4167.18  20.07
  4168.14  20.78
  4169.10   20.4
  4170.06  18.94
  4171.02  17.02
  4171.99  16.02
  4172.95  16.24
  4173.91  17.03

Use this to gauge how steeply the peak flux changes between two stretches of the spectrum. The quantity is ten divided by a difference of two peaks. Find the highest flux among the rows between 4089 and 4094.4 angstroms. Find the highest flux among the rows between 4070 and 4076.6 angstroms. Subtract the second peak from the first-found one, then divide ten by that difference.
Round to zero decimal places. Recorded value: 21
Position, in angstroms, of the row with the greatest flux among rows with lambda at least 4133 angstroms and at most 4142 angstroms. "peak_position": 4135.64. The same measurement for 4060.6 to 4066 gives 4065.77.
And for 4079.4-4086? 4081.72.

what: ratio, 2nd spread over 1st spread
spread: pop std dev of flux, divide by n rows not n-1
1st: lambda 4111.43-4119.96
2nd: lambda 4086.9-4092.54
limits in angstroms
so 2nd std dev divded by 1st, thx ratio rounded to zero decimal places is 0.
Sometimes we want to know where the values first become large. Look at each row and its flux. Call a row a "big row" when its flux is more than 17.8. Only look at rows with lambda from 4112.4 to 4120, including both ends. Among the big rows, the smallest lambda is 4113.80 angstroms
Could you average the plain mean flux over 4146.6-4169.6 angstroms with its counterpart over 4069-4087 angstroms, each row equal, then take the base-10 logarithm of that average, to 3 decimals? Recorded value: 1.282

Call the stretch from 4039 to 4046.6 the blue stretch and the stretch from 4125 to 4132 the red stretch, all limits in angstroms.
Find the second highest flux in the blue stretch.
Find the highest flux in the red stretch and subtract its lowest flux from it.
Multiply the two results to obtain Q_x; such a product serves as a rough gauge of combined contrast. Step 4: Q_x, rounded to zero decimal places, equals 24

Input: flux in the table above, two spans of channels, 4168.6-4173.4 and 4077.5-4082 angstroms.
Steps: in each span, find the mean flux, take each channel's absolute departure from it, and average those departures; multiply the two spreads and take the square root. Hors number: 2.1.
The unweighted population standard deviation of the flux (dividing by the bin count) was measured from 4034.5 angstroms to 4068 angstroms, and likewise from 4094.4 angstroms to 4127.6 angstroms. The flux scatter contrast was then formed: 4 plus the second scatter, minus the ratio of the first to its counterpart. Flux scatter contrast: 4.4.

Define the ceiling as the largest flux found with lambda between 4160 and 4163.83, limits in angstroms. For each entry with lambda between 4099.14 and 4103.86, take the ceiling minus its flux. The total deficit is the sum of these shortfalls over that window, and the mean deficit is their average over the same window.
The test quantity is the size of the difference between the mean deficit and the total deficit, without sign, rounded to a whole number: 19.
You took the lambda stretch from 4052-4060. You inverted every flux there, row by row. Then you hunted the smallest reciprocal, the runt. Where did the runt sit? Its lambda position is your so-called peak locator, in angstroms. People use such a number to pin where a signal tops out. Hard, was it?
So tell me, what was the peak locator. 4057.35 angstroms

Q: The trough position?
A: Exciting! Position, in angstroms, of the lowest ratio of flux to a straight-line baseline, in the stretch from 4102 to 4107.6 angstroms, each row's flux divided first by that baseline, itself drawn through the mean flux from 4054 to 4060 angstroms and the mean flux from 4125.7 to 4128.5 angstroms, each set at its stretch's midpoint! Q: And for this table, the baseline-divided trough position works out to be 4102.45 angstroms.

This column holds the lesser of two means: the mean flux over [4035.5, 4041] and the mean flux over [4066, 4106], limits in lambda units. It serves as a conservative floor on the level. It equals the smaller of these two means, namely 18.3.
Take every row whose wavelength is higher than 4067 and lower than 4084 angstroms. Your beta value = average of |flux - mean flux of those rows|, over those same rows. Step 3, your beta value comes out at 2.0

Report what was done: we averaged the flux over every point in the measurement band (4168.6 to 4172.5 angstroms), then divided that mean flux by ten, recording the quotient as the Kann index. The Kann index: 1.81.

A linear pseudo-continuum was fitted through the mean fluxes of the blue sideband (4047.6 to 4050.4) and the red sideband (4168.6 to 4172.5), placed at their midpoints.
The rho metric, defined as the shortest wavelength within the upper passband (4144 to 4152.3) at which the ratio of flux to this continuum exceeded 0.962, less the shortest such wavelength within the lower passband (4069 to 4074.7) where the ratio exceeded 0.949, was 72.8 angstroms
